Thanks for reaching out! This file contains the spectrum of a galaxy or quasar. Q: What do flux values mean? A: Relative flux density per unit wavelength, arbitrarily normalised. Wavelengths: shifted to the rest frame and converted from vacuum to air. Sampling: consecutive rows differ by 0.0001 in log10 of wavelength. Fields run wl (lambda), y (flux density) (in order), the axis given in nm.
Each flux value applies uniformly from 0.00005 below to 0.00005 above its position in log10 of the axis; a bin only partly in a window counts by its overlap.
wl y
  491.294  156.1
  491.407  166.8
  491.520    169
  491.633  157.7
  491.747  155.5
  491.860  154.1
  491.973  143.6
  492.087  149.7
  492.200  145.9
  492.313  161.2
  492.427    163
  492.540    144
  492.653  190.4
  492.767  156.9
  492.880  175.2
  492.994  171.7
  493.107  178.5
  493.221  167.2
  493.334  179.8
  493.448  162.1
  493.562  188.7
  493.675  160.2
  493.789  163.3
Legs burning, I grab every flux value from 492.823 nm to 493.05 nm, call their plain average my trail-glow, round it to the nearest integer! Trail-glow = 173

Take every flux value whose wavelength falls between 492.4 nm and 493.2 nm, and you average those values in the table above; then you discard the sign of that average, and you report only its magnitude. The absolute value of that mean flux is 169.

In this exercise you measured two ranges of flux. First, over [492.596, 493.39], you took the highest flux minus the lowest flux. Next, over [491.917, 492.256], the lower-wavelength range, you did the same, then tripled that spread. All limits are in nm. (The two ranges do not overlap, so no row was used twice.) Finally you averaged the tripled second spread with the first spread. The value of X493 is 25.9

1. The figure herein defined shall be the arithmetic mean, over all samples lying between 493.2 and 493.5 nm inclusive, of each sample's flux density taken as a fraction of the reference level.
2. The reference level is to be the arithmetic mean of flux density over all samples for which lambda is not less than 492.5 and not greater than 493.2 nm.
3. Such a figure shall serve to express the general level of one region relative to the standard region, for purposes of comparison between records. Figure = 1.00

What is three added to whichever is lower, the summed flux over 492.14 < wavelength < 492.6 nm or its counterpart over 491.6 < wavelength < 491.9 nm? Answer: 470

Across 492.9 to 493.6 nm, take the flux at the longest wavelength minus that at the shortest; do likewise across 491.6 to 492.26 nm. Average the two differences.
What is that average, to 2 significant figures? 2.6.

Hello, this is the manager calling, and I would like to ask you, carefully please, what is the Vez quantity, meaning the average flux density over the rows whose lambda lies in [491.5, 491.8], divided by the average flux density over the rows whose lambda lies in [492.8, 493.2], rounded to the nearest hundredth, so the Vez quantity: 0.92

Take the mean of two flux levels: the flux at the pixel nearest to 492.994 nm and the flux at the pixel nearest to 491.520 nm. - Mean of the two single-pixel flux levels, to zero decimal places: 170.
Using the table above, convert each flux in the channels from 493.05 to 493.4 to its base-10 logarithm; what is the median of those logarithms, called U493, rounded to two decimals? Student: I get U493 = 2.25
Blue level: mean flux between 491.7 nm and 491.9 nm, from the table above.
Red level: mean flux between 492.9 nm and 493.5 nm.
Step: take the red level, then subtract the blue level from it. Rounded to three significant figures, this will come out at 17.1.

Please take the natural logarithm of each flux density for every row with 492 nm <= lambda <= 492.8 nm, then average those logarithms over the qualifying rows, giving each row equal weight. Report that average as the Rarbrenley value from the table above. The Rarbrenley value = 5.06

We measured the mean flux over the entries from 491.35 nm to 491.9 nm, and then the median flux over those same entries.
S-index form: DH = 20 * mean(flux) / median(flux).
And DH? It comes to 20.4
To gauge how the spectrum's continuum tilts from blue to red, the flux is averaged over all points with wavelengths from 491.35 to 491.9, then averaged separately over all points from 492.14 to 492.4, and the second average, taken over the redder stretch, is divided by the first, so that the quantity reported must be 0.96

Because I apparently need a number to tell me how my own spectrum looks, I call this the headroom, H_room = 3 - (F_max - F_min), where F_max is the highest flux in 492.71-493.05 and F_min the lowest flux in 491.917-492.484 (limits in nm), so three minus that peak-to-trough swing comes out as -29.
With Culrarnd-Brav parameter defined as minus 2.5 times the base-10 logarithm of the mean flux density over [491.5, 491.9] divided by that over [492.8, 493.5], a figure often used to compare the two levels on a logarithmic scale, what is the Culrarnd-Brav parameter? 0.09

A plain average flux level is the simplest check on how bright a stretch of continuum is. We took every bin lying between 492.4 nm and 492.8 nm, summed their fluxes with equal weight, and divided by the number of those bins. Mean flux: 164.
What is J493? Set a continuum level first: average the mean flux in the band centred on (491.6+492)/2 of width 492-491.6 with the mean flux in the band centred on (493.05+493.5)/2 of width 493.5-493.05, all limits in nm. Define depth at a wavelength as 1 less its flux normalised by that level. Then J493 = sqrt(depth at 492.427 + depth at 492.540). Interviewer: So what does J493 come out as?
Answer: 0.33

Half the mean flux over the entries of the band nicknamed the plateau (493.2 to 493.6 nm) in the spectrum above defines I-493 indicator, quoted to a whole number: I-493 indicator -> 87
